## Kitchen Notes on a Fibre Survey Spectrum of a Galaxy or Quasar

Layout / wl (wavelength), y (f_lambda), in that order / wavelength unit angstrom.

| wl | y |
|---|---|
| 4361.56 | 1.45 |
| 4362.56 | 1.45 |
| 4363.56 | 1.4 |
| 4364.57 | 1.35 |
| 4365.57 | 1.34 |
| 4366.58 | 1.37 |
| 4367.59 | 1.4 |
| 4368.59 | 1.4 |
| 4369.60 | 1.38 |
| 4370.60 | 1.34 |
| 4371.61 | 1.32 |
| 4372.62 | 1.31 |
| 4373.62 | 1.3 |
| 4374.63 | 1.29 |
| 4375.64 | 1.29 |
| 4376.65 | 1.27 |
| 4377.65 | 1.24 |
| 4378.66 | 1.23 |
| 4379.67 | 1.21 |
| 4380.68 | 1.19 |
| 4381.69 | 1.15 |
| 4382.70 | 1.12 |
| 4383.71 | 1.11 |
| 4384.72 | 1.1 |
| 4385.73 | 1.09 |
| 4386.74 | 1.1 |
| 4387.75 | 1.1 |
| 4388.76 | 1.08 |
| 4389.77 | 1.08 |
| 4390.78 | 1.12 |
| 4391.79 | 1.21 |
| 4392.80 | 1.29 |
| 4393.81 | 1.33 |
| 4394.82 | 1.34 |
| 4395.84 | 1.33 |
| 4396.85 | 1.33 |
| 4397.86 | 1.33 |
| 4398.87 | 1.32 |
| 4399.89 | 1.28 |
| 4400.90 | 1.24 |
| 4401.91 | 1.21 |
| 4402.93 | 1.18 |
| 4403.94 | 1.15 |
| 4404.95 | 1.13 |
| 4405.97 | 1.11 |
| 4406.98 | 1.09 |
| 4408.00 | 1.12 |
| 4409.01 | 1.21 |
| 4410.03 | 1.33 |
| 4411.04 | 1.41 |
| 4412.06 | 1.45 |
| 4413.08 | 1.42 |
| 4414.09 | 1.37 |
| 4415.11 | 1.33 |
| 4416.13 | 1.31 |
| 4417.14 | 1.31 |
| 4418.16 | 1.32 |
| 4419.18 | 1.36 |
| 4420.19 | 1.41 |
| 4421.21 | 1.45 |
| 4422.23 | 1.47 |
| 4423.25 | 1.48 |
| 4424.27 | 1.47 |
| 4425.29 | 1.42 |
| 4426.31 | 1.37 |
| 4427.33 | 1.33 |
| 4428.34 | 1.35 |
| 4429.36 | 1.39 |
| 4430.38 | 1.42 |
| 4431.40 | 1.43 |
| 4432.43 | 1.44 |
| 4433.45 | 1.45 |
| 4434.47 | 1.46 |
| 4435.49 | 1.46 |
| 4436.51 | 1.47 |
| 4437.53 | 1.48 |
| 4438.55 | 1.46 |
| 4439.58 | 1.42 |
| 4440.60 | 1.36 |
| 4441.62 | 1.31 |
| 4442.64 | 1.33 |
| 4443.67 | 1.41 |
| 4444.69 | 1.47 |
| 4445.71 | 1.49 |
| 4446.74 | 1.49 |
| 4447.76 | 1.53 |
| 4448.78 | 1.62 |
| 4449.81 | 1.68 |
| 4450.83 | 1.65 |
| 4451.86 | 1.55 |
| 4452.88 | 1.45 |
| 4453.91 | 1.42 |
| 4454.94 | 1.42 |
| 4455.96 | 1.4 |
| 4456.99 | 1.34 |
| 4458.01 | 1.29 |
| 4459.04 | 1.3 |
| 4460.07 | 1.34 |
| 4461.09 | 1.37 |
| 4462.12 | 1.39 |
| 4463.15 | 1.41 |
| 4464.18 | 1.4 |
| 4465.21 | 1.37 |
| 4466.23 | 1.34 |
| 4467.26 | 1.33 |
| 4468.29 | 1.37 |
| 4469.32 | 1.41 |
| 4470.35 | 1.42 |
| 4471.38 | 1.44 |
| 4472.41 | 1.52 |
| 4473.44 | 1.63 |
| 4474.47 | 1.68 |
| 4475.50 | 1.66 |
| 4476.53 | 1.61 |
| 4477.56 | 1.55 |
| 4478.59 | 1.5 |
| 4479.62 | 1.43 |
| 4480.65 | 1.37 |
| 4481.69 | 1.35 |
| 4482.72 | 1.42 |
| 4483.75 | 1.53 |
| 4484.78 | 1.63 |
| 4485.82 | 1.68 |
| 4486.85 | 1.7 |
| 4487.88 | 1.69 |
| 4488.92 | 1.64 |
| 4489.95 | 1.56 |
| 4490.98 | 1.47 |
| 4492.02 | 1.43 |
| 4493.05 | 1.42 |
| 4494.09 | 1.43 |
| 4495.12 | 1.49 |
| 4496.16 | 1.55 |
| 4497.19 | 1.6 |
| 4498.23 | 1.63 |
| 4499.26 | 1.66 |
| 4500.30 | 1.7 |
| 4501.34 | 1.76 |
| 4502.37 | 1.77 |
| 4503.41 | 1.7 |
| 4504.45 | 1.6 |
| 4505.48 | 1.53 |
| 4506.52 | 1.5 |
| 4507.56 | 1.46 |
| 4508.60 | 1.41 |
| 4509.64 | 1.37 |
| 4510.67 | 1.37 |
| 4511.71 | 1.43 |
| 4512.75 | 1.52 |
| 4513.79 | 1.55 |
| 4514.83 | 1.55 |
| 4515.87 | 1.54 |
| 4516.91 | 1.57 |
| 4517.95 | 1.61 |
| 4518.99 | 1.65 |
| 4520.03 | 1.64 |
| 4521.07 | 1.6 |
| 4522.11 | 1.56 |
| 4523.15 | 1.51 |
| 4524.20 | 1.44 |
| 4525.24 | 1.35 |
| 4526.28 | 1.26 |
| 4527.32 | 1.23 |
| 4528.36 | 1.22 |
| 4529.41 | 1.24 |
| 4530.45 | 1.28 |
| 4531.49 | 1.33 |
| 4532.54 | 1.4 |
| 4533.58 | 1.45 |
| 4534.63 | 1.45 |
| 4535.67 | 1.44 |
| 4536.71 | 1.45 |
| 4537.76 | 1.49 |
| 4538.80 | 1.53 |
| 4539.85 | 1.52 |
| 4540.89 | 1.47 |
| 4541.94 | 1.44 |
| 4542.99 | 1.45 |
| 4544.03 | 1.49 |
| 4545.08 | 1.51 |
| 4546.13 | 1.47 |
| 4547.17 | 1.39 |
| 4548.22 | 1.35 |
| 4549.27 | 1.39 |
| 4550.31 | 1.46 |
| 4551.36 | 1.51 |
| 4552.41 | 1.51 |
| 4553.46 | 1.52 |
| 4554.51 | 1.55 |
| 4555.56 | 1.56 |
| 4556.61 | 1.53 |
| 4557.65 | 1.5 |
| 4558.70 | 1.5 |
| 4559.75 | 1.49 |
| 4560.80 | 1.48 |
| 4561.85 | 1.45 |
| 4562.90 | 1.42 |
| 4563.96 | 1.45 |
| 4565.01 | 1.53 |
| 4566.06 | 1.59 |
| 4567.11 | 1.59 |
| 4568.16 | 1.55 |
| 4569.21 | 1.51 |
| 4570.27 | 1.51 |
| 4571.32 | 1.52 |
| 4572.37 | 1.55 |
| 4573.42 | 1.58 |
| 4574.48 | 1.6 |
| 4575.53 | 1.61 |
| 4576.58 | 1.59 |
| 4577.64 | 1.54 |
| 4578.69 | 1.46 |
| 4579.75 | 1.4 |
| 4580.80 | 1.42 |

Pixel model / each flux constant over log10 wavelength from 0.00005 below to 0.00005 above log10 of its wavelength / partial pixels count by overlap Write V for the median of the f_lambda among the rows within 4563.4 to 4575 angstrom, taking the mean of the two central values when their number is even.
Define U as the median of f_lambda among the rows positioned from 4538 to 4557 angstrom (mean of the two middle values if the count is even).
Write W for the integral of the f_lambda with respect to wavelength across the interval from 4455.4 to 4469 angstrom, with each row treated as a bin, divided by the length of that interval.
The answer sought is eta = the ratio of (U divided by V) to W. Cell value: 0.71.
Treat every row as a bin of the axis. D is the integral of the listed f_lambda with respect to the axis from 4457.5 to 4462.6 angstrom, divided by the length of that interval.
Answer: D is 1.338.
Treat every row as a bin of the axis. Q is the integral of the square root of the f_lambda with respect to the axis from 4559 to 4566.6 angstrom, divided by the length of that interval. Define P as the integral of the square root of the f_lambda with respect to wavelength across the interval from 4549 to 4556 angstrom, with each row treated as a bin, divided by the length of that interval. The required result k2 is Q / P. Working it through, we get 0.99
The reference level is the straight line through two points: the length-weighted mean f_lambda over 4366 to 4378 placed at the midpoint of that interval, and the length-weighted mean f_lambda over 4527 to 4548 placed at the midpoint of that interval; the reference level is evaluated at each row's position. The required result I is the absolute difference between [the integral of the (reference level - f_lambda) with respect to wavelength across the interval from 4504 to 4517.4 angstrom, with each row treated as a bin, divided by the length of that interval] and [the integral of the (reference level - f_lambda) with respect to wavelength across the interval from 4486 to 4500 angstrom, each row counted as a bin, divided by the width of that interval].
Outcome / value 0.08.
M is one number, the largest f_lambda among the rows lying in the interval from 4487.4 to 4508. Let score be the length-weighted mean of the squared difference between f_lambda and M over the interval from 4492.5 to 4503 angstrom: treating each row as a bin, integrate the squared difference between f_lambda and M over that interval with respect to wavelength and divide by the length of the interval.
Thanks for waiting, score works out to 0.04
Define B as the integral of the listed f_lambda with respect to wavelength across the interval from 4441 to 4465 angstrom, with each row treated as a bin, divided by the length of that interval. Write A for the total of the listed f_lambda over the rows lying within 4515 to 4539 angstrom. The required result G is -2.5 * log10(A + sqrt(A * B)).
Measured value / -4.01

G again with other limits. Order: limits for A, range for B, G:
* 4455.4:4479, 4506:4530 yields -4.01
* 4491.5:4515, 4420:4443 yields -4.07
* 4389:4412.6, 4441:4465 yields -3.86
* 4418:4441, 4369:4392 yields -3.98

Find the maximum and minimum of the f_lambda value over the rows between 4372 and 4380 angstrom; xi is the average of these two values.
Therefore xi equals 1.26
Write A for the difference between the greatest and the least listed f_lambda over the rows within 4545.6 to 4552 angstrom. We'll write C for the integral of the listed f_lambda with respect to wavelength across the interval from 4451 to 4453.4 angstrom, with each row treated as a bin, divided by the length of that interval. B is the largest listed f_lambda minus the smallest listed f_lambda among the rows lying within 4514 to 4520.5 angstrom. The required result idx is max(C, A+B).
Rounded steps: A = 0.160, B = 0.11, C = 1.519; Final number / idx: 1.52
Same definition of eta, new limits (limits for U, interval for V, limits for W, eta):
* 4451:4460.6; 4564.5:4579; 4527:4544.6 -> 0.64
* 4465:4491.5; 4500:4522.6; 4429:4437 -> 0.67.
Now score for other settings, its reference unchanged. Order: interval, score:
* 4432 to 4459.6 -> 0.11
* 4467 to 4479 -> 0.08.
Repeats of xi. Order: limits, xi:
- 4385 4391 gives 1.10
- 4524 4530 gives 1.33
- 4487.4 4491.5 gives 1.58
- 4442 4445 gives 1.40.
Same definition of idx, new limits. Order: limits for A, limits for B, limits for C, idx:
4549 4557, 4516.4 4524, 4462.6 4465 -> 1.40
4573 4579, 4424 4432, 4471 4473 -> 1.49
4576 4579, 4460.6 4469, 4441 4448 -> 1.43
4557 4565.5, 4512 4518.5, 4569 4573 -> 1.53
